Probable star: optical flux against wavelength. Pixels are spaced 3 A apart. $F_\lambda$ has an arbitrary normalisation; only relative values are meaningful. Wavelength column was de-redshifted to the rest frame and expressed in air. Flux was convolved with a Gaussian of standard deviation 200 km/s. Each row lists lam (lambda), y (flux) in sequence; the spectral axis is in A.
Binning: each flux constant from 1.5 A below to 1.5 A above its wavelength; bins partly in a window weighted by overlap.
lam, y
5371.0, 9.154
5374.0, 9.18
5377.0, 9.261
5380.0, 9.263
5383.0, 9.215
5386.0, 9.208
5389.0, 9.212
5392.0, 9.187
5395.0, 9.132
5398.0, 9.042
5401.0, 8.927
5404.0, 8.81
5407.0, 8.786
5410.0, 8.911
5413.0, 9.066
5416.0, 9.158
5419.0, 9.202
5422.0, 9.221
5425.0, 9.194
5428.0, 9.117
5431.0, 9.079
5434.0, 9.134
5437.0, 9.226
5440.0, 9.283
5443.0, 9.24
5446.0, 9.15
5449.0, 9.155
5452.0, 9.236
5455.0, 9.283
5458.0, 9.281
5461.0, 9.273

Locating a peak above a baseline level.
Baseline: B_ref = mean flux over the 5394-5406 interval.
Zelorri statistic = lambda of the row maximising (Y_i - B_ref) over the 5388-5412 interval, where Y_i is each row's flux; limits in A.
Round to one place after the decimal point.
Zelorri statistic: 5389.0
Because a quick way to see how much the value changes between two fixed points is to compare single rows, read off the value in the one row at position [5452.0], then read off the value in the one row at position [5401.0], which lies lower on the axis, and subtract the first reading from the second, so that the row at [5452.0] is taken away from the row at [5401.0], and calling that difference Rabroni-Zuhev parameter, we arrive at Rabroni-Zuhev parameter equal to -0.3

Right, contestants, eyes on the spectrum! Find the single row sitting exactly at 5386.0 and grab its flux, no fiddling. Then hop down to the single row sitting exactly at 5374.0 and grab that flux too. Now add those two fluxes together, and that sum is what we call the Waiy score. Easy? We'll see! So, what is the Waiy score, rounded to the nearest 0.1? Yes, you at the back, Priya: 18.4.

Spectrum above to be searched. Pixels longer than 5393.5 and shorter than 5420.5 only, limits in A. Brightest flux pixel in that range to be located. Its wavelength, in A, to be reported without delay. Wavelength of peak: 5419.0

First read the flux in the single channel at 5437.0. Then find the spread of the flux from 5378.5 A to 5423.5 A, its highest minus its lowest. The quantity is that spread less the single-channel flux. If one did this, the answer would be -8.75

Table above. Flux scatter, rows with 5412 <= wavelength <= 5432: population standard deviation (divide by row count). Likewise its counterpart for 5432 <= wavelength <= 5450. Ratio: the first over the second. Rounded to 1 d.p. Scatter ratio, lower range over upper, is 1.0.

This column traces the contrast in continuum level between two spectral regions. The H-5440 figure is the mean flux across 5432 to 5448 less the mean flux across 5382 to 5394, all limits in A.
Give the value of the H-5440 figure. 0.00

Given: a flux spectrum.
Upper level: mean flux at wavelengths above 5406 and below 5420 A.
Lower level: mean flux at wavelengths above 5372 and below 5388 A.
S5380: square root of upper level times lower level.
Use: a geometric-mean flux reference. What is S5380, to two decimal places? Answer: 9.12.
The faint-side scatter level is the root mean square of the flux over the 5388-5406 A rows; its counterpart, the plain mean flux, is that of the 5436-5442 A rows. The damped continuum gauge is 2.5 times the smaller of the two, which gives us 22.6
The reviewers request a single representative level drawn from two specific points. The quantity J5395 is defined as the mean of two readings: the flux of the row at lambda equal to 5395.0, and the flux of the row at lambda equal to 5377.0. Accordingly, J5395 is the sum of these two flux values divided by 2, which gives 9.20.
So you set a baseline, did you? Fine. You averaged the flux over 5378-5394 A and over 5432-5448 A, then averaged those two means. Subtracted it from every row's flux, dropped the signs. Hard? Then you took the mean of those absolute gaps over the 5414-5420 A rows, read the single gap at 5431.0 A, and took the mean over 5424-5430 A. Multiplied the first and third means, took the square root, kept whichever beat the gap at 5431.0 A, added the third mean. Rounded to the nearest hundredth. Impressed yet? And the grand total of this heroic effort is 0.19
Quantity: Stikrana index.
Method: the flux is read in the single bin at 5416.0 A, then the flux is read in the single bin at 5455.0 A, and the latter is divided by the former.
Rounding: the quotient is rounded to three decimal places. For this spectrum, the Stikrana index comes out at 1.014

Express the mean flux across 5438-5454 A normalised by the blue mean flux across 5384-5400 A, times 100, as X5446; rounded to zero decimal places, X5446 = 101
